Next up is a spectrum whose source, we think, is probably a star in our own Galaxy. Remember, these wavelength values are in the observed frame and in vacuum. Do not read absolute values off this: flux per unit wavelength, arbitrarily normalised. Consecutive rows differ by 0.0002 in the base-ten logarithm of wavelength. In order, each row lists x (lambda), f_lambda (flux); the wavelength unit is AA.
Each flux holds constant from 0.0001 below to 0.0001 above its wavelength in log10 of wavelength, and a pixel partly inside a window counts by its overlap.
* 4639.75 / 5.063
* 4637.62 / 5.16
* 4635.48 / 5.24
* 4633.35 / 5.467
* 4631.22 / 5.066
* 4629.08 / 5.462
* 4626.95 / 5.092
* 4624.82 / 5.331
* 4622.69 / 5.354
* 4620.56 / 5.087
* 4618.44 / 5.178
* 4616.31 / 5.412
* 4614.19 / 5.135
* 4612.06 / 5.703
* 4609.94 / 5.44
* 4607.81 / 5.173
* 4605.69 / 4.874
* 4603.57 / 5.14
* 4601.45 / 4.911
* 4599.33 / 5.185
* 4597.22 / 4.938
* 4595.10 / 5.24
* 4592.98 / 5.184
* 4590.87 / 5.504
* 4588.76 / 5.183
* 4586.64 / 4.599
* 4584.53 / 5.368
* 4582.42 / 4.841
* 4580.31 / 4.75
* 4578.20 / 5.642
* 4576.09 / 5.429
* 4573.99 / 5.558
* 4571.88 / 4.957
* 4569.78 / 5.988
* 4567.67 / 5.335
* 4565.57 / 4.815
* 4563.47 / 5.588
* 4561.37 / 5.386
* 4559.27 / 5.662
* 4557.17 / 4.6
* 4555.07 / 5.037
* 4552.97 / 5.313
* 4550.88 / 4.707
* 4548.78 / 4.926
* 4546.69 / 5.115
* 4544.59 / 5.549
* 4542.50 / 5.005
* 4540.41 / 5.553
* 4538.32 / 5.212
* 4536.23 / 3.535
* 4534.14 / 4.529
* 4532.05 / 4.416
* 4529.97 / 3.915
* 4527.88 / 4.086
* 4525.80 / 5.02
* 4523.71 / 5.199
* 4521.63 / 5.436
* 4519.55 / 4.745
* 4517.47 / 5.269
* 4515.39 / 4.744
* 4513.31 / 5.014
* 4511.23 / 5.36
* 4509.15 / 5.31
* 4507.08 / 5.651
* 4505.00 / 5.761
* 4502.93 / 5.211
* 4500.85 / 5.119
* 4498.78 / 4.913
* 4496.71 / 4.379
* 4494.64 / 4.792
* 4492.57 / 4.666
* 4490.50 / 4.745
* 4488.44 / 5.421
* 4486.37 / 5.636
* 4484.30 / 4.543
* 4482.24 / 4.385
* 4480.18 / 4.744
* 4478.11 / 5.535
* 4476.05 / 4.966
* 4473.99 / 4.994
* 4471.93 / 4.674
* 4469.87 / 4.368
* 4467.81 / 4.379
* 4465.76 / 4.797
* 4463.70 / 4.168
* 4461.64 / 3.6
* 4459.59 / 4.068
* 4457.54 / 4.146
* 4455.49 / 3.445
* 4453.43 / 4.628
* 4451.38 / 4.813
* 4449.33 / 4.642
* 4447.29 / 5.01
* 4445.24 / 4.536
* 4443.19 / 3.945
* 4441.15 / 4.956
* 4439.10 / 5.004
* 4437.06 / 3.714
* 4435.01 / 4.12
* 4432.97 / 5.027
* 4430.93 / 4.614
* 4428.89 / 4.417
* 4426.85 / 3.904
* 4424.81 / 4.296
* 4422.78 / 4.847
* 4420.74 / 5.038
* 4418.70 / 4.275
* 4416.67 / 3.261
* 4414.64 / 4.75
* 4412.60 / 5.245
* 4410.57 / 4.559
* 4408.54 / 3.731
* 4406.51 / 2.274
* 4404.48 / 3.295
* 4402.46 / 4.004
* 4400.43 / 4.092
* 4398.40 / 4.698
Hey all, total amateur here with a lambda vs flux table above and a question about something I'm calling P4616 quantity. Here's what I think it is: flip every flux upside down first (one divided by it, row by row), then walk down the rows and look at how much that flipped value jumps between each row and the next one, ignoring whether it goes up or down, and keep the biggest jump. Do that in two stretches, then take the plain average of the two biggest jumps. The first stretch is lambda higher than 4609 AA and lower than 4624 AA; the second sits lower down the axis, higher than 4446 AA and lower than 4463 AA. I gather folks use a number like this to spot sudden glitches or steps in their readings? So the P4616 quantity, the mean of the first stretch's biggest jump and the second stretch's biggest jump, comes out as 0.047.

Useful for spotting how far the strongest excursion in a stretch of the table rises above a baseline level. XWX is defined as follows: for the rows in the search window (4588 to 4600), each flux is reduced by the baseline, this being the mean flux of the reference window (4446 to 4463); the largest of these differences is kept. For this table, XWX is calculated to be 1.21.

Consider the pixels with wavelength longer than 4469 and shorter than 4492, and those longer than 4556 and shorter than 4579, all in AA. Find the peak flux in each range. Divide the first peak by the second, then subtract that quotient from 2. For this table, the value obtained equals 1.06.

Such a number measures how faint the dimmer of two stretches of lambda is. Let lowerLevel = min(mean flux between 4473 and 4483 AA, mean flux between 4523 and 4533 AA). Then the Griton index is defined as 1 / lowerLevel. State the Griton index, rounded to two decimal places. 0.22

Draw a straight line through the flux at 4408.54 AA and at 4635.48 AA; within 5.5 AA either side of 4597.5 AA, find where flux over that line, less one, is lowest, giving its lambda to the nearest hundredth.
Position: 4601.45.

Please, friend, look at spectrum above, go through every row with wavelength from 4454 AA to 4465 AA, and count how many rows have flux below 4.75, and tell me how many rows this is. 5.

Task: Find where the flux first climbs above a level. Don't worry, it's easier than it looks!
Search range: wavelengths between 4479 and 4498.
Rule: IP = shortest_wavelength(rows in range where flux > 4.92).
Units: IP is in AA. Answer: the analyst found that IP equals 4486.37 AA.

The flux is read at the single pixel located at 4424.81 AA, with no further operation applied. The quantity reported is 4.296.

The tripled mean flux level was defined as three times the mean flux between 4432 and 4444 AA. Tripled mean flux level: 13.4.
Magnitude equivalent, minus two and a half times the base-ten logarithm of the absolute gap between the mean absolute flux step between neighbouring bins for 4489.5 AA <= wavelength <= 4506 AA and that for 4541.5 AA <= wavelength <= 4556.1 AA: 2.6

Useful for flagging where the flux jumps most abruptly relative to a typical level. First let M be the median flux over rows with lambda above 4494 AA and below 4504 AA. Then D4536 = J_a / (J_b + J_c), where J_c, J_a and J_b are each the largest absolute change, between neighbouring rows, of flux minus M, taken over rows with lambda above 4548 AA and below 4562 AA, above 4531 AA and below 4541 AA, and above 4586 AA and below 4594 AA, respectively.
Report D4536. 1.0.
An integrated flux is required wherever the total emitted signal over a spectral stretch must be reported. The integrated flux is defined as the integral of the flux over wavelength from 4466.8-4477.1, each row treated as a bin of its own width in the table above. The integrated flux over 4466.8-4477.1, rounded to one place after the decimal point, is 48.2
